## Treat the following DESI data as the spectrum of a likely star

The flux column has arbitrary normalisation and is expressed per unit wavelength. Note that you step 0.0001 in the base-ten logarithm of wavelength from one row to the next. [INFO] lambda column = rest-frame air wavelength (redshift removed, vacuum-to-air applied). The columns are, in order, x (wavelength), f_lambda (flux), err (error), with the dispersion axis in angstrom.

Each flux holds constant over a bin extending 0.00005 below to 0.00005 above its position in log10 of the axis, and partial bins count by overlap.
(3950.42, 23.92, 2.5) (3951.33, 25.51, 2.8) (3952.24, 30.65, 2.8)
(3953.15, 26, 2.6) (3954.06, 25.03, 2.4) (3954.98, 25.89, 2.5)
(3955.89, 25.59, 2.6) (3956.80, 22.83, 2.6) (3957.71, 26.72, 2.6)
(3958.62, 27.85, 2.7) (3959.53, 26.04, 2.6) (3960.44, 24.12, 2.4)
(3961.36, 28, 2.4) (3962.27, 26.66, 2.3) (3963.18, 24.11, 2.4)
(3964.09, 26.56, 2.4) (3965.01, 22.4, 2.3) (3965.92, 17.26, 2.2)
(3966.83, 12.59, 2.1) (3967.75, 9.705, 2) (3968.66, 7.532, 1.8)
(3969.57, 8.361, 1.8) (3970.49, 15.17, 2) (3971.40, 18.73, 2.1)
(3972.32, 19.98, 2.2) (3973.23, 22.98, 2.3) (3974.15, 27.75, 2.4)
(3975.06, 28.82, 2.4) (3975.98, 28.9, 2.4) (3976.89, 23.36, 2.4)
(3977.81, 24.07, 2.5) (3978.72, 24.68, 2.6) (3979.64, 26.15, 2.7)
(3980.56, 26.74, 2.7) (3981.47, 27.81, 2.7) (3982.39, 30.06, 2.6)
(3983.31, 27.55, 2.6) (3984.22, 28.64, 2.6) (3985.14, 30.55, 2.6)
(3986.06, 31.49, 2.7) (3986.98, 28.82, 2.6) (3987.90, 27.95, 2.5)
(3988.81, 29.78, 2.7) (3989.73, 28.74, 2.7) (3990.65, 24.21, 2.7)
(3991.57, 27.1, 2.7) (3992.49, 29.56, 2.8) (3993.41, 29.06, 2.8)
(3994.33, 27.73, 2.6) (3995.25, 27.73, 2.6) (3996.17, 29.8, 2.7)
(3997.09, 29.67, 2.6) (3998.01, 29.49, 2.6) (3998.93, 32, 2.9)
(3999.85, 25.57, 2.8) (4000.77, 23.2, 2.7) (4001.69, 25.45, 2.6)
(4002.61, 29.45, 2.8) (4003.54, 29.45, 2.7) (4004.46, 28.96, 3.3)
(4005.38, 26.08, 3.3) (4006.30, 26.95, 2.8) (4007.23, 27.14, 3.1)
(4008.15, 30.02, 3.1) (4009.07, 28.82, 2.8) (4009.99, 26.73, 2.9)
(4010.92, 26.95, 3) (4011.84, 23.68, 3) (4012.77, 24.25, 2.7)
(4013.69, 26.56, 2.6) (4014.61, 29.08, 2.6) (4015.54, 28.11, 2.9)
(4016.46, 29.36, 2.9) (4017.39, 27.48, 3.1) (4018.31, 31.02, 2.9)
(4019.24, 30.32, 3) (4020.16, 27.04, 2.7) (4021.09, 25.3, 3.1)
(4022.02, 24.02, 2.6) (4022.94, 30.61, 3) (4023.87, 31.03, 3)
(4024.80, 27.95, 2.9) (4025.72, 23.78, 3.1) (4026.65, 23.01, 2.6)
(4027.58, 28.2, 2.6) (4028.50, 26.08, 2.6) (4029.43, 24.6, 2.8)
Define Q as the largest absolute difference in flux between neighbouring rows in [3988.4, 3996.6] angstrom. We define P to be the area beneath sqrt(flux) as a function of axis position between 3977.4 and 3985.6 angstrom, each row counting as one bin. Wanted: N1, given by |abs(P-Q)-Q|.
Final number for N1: 34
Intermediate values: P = 42.9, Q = 5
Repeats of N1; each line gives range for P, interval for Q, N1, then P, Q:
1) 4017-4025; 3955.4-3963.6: 35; 42.5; 4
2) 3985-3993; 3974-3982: 32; 42.8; 6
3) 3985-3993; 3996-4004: 30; 42.8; 6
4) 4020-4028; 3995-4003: 28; 41.3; 6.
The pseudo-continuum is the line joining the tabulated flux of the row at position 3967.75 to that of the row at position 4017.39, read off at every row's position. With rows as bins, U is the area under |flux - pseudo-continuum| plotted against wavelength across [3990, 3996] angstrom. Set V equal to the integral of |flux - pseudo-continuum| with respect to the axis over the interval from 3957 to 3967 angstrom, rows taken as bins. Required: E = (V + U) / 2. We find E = 109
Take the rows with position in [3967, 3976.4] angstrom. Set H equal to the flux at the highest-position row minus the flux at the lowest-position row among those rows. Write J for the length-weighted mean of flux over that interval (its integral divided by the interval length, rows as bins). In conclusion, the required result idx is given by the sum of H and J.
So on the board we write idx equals 37.8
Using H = 19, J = 18.6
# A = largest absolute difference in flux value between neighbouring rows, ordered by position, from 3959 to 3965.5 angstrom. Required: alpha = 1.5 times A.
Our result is 6.2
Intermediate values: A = 4.2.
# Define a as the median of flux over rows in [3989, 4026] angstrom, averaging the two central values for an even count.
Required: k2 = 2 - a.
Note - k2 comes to -25.8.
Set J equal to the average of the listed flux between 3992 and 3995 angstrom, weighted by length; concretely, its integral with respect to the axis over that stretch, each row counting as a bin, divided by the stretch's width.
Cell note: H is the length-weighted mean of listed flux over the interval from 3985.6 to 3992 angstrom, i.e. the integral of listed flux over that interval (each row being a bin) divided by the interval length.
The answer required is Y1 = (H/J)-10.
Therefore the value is -9.01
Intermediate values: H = 28.3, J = 28.7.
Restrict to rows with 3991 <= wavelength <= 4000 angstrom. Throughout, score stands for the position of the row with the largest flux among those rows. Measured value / 3998.93 angstrom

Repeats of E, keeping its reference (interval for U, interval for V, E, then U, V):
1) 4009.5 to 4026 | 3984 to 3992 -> 65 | 36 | 93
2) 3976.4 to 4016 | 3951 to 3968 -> 304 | 314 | 293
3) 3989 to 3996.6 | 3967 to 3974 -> 55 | 71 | 39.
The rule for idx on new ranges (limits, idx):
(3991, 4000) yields 27.3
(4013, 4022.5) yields 25.2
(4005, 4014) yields 27.2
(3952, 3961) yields 19.4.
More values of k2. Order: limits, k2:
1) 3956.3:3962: -24.4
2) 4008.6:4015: -24.7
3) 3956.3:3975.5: -21.0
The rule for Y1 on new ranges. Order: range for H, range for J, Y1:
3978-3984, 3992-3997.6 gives -9.06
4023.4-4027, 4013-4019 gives -9.07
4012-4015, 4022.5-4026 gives -9.08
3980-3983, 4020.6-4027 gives -8.94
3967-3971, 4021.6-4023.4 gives -9.62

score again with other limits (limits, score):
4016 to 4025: 4023.87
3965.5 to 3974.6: 3974.15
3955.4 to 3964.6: 3961.36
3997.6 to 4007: 3998.93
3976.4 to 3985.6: 3985.14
